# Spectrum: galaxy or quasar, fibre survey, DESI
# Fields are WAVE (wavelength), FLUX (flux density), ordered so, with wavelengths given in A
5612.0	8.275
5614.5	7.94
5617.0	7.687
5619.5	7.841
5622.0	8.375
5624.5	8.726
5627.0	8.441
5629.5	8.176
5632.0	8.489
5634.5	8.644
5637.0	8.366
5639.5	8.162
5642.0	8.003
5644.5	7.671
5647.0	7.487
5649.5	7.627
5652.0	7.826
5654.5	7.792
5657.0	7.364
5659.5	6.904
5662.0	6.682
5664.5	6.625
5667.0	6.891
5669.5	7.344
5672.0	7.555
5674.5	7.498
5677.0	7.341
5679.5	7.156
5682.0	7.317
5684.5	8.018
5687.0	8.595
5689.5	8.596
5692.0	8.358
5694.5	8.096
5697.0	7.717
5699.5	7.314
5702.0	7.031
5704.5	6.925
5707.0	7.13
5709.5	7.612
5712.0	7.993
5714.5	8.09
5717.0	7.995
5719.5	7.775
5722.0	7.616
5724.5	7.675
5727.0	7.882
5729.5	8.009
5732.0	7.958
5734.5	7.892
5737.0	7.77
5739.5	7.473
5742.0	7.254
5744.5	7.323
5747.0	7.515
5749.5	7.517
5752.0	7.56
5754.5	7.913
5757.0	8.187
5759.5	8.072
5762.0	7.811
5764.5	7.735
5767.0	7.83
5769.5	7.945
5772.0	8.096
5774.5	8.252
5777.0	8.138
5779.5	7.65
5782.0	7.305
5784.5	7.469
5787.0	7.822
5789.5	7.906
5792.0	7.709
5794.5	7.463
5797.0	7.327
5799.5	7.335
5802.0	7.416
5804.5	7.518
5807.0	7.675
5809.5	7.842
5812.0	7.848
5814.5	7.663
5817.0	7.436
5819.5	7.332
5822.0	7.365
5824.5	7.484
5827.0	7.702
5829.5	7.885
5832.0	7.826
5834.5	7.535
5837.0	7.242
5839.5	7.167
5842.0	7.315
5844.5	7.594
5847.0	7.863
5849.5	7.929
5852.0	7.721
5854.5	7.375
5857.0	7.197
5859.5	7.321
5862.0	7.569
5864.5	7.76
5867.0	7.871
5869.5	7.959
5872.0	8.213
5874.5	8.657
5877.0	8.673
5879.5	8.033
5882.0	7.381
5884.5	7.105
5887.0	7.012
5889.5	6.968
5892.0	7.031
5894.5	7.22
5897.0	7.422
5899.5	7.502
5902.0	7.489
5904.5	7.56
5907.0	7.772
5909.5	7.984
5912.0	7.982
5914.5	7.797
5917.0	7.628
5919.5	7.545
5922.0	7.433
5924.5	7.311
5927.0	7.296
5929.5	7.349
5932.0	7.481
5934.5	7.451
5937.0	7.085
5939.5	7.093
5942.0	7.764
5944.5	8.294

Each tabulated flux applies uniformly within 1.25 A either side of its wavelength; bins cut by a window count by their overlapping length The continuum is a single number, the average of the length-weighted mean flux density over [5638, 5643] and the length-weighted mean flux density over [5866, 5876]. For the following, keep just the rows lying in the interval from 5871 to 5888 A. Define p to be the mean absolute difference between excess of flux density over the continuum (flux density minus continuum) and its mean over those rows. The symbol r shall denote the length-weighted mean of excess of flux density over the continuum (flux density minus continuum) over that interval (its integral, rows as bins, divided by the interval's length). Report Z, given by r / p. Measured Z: -0.5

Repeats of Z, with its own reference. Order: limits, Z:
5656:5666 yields -5.3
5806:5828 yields -3.3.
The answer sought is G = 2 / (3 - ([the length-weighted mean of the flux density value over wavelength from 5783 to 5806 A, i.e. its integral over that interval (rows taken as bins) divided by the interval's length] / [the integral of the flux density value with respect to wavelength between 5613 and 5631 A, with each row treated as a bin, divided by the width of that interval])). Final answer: 0.963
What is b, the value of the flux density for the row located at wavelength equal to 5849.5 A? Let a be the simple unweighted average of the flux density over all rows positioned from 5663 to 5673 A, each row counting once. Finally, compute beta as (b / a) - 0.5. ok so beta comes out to 0.62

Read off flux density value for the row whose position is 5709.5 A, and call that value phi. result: 7.612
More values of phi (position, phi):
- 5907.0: 7.772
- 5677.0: 7.341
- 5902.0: 7.489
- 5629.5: 8.176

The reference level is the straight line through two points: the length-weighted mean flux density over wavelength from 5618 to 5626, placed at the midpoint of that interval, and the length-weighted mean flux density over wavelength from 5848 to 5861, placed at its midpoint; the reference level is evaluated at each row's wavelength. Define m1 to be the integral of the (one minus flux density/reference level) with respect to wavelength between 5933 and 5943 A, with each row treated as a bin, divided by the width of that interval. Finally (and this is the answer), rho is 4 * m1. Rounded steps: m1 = -0.01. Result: -0.06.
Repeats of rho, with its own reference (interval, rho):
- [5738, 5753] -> 0.22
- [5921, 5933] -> -0.05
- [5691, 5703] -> 0.17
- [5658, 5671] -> 0.61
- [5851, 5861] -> 0.06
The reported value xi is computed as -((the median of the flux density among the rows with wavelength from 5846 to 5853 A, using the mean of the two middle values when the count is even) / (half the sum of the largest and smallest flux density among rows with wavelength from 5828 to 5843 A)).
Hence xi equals -1.04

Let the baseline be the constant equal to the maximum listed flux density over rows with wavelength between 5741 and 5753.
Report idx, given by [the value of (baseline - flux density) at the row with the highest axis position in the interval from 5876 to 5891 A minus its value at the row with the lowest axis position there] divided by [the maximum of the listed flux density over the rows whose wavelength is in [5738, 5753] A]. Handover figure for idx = 0.23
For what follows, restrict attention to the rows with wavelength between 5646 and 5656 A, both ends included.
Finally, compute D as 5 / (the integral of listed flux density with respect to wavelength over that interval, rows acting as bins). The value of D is 0.0651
